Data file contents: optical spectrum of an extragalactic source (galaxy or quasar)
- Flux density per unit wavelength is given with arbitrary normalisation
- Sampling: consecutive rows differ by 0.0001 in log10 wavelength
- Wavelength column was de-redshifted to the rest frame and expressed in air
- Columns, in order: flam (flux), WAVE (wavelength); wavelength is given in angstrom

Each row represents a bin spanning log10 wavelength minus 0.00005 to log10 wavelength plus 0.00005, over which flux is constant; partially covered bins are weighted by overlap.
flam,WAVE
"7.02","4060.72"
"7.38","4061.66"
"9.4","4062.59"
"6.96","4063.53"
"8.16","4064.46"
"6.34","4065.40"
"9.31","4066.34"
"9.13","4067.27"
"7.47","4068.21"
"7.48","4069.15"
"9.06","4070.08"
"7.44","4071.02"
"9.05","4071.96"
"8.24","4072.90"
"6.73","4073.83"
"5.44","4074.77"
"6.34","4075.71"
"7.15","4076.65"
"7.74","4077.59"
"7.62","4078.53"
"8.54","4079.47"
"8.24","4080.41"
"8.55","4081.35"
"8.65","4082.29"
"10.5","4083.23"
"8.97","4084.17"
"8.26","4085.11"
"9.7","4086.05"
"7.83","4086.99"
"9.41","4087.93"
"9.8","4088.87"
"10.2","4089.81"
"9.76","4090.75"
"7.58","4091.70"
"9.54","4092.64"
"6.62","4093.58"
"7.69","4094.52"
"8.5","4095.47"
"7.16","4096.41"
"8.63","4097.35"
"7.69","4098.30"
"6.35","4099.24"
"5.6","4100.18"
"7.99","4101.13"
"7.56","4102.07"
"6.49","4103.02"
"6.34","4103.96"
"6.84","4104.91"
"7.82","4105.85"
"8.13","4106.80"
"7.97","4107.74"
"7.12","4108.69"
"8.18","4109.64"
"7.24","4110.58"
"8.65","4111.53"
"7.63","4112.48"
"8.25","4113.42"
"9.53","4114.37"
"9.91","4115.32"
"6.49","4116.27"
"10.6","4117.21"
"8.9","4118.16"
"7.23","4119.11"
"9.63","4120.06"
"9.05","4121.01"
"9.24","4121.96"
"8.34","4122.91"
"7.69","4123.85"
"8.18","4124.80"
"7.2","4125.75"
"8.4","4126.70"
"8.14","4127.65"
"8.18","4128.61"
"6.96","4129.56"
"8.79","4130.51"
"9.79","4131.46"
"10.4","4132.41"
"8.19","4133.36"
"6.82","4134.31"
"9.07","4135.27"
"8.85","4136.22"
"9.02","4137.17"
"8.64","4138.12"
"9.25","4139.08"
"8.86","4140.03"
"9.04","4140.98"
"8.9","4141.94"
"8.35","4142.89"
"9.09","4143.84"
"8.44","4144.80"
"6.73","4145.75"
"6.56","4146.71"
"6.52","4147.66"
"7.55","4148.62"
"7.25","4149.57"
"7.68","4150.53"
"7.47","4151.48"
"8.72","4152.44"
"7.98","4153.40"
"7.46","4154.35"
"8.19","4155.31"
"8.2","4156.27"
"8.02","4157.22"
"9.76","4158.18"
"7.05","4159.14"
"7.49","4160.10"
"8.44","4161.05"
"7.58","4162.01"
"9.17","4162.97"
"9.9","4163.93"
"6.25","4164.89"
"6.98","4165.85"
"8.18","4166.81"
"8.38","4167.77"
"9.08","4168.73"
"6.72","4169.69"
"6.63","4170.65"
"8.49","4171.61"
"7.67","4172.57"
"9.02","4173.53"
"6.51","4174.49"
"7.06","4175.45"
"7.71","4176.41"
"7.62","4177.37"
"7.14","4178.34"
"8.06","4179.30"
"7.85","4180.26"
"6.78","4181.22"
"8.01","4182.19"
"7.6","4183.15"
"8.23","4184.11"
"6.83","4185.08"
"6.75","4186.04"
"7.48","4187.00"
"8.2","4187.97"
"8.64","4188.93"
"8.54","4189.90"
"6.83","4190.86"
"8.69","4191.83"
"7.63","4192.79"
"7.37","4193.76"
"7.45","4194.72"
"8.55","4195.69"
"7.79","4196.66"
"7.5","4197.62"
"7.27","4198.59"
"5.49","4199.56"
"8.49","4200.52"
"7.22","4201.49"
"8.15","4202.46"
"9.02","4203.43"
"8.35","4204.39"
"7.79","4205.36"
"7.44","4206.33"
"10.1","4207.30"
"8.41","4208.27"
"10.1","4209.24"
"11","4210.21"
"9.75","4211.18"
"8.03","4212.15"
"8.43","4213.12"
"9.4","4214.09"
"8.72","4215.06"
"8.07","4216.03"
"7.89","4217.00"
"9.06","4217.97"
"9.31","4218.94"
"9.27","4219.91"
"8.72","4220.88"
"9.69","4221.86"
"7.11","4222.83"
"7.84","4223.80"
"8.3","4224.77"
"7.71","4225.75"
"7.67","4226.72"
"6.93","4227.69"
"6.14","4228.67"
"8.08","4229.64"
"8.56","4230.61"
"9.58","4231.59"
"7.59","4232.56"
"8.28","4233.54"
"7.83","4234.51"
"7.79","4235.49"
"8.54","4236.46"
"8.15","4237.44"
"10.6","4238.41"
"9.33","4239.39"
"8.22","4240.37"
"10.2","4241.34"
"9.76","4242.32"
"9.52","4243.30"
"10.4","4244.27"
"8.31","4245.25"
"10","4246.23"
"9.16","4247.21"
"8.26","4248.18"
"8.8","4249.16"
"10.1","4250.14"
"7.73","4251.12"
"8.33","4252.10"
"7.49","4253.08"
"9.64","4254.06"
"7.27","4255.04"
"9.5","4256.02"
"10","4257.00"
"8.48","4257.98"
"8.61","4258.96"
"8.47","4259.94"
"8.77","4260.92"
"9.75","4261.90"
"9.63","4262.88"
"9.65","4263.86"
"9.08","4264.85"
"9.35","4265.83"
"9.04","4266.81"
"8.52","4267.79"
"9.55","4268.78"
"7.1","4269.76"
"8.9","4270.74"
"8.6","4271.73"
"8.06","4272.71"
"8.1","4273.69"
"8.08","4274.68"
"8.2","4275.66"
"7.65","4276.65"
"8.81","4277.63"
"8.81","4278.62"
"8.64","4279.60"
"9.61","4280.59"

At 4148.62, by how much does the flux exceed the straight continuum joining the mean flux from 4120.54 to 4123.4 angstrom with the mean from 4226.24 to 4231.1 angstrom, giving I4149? -1.0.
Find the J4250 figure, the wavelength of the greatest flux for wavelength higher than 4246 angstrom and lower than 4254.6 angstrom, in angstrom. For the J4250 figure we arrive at 4250.14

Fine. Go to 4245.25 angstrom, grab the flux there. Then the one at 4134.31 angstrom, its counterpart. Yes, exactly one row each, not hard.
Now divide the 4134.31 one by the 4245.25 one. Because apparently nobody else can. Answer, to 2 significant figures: 0.82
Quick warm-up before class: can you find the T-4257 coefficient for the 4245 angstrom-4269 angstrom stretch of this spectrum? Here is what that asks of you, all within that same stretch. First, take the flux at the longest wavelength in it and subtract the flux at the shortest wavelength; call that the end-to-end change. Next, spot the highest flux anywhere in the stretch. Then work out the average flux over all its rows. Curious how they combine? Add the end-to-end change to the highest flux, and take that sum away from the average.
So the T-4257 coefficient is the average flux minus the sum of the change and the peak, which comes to -2.40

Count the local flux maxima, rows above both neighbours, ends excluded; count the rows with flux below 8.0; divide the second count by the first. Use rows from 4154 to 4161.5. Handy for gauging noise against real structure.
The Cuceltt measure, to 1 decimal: 1.5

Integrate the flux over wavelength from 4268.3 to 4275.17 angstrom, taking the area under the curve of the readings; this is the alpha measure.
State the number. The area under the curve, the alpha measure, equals 57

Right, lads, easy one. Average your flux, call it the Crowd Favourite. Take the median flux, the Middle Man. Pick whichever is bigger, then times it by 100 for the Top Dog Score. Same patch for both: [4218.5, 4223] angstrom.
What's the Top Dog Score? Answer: 927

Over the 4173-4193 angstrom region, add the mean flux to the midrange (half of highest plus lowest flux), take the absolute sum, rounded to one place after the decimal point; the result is 15.4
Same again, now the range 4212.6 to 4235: 16.2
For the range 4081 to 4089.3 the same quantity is 18.2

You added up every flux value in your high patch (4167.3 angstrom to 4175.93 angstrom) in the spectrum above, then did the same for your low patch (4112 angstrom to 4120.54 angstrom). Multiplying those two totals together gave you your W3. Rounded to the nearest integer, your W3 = 5438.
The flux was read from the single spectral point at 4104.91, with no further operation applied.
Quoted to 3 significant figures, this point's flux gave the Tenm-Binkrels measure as 6.84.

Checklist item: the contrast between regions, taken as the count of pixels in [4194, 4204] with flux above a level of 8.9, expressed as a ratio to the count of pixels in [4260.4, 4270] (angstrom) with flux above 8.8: 0.14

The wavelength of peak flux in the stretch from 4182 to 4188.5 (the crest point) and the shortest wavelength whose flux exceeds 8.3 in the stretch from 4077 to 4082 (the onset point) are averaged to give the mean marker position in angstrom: 4131.8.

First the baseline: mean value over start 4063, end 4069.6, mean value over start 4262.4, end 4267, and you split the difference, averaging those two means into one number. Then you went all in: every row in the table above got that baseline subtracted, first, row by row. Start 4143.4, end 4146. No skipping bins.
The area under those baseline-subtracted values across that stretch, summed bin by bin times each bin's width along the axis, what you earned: -1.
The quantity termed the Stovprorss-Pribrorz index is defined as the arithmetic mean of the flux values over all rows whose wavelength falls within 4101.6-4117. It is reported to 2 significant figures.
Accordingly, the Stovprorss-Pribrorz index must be 7.8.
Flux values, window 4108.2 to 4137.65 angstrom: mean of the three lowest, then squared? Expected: 45.7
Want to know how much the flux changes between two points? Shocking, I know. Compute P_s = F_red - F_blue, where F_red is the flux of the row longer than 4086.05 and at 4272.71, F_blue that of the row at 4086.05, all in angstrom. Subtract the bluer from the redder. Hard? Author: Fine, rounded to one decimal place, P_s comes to -1.6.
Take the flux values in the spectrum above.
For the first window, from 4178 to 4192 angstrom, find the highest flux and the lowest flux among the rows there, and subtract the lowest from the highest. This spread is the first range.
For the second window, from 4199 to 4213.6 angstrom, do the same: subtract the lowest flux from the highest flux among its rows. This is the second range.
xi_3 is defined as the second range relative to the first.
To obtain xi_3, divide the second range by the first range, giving 2.84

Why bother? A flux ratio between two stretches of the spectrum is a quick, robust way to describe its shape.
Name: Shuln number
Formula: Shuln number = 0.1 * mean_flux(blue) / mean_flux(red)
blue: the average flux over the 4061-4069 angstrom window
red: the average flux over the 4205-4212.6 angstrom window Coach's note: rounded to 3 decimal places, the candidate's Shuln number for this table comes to 0.088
